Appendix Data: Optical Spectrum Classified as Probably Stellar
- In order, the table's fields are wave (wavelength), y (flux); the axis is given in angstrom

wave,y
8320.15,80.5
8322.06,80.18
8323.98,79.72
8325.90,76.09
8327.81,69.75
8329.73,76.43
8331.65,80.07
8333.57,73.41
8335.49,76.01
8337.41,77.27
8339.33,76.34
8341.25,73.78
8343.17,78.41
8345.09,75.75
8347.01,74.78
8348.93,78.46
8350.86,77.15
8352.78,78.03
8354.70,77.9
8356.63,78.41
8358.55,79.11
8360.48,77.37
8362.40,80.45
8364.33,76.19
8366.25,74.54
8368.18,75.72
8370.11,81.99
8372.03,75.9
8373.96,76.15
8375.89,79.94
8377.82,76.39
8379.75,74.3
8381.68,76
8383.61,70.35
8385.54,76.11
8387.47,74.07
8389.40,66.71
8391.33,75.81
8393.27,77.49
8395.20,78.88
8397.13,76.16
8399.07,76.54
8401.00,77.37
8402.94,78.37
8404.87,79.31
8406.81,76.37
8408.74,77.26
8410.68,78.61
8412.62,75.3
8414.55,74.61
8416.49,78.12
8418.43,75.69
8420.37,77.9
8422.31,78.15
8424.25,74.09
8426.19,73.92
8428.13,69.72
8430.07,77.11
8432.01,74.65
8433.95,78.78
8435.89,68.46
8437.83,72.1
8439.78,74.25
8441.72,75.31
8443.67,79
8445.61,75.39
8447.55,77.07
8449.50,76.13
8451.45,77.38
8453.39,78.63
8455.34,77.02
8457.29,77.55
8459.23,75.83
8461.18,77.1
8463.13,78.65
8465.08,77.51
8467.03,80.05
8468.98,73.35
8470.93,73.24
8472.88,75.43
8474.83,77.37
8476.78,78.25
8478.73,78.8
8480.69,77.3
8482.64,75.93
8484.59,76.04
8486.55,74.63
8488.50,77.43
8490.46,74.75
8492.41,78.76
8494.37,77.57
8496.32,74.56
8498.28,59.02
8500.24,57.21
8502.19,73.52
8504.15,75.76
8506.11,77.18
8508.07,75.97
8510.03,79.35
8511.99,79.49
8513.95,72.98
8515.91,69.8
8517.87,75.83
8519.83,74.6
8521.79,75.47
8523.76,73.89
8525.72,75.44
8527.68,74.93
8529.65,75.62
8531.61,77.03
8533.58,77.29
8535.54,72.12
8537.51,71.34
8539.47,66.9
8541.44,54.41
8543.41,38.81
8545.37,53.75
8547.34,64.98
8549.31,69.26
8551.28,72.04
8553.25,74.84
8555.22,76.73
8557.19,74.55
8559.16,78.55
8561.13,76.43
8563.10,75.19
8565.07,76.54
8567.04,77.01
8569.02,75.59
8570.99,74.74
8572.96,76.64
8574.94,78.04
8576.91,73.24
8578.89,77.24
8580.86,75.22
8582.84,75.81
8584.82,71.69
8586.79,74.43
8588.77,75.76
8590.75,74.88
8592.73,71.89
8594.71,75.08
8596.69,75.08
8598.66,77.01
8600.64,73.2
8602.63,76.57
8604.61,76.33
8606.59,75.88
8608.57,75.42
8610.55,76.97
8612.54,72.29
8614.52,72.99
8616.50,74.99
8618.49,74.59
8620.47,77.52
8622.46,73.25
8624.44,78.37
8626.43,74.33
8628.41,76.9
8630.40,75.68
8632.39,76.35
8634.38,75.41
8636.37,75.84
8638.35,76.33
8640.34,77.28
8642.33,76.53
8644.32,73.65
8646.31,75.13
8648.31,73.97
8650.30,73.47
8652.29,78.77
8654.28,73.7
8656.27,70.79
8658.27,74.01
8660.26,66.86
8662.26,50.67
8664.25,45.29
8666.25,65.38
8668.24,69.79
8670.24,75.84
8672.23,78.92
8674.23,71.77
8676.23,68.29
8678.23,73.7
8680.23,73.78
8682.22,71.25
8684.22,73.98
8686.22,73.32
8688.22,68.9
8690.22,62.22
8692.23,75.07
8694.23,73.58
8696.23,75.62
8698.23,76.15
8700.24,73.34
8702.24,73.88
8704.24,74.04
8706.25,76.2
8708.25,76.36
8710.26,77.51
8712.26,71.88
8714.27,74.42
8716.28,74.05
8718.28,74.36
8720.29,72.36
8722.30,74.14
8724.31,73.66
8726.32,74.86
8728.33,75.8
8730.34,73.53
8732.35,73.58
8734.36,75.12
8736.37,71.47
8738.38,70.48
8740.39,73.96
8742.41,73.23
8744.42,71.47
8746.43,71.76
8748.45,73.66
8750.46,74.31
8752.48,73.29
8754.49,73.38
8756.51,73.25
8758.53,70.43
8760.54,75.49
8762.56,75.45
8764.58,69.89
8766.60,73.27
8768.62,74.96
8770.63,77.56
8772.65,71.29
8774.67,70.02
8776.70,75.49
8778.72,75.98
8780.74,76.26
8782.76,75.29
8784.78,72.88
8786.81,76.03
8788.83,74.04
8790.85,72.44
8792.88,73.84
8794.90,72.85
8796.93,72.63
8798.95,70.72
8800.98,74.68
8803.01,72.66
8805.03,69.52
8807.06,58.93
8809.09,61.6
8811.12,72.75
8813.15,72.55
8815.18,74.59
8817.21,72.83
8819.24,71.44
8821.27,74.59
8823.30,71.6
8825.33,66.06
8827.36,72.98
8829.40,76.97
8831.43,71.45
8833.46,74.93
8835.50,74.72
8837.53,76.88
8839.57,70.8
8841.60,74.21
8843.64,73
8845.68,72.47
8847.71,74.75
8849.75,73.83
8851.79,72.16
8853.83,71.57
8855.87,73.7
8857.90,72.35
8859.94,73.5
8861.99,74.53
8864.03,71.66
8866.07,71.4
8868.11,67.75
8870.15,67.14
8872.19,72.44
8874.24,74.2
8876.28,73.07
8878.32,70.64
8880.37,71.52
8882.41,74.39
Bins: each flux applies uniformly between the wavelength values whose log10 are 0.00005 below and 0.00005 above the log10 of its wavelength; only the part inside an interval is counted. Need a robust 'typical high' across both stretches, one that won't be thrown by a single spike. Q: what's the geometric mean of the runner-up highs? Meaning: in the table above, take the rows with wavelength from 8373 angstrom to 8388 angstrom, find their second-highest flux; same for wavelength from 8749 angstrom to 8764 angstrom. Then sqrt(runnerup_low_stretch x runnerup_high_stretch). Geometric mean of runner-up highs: 75.9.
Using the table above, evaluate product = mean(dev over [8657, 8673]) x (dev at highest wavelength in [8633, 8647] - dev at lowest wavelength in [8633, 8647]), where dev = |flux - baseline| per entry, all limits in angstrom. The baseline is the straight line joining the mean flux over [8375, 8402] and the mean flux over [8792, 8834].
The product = -2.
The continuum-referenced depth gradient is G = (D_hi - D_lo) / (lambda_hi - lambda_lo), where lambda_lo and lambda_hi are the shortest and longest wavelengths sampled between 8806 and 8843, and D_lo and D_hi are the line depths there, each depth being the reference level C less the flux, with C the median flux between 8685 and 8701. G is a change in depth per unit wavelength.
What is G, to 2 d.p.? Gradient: -0.44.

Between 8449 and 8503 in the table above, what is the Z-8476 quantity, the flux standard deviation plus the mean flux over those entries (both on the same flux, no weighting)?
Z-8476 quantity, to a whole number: 80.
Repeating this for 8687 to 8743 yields 76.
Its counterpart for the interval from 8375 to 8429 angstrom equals 79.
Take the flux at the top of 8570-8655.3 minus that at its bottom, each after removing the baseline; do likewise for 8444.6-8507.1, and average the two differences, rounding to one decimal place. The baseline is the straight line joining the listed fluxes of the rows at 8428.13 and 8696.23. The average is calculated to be -1.2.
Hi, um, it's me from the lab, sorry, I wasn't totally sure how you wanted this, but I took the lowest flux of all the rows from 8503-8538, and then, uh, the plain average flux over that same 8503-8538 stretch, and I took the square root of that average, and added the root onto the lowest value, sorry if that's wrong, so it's 78.5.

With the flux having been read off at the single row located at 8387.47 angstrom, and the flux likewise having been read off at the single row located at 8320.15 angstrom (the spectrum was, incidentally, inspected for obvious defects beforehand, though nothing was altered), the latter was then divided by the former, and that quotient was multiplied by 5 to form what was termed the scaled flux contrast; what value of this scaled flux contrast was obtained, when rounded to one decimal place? 5.4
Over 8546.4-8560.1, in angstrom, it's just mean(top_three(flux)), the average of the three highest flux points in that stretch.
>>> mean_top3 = 76.7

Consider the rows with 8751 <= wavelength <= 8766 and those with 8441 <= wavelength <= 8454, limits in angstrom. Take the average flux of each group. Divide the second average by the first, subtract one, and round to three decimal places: 0.054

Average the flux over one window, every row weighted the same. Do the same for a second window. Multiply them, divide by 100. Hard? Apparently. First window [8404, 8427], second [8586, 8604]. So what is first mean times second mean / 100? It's 57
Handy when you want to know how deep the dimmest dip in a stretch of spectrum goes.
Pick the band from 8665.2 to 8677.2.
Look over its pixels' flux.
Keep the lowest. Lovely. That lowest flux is 65.38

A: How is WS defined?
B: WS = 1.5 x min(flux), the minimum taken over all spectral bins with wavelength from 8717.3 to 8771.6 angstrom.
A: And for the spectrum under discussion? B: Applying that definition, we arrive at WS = 105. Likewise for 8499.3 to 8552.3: 58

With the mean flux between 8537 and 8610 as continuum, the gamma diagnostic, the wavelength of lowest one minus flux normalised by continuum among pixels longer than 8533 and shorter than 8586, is 8559.16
